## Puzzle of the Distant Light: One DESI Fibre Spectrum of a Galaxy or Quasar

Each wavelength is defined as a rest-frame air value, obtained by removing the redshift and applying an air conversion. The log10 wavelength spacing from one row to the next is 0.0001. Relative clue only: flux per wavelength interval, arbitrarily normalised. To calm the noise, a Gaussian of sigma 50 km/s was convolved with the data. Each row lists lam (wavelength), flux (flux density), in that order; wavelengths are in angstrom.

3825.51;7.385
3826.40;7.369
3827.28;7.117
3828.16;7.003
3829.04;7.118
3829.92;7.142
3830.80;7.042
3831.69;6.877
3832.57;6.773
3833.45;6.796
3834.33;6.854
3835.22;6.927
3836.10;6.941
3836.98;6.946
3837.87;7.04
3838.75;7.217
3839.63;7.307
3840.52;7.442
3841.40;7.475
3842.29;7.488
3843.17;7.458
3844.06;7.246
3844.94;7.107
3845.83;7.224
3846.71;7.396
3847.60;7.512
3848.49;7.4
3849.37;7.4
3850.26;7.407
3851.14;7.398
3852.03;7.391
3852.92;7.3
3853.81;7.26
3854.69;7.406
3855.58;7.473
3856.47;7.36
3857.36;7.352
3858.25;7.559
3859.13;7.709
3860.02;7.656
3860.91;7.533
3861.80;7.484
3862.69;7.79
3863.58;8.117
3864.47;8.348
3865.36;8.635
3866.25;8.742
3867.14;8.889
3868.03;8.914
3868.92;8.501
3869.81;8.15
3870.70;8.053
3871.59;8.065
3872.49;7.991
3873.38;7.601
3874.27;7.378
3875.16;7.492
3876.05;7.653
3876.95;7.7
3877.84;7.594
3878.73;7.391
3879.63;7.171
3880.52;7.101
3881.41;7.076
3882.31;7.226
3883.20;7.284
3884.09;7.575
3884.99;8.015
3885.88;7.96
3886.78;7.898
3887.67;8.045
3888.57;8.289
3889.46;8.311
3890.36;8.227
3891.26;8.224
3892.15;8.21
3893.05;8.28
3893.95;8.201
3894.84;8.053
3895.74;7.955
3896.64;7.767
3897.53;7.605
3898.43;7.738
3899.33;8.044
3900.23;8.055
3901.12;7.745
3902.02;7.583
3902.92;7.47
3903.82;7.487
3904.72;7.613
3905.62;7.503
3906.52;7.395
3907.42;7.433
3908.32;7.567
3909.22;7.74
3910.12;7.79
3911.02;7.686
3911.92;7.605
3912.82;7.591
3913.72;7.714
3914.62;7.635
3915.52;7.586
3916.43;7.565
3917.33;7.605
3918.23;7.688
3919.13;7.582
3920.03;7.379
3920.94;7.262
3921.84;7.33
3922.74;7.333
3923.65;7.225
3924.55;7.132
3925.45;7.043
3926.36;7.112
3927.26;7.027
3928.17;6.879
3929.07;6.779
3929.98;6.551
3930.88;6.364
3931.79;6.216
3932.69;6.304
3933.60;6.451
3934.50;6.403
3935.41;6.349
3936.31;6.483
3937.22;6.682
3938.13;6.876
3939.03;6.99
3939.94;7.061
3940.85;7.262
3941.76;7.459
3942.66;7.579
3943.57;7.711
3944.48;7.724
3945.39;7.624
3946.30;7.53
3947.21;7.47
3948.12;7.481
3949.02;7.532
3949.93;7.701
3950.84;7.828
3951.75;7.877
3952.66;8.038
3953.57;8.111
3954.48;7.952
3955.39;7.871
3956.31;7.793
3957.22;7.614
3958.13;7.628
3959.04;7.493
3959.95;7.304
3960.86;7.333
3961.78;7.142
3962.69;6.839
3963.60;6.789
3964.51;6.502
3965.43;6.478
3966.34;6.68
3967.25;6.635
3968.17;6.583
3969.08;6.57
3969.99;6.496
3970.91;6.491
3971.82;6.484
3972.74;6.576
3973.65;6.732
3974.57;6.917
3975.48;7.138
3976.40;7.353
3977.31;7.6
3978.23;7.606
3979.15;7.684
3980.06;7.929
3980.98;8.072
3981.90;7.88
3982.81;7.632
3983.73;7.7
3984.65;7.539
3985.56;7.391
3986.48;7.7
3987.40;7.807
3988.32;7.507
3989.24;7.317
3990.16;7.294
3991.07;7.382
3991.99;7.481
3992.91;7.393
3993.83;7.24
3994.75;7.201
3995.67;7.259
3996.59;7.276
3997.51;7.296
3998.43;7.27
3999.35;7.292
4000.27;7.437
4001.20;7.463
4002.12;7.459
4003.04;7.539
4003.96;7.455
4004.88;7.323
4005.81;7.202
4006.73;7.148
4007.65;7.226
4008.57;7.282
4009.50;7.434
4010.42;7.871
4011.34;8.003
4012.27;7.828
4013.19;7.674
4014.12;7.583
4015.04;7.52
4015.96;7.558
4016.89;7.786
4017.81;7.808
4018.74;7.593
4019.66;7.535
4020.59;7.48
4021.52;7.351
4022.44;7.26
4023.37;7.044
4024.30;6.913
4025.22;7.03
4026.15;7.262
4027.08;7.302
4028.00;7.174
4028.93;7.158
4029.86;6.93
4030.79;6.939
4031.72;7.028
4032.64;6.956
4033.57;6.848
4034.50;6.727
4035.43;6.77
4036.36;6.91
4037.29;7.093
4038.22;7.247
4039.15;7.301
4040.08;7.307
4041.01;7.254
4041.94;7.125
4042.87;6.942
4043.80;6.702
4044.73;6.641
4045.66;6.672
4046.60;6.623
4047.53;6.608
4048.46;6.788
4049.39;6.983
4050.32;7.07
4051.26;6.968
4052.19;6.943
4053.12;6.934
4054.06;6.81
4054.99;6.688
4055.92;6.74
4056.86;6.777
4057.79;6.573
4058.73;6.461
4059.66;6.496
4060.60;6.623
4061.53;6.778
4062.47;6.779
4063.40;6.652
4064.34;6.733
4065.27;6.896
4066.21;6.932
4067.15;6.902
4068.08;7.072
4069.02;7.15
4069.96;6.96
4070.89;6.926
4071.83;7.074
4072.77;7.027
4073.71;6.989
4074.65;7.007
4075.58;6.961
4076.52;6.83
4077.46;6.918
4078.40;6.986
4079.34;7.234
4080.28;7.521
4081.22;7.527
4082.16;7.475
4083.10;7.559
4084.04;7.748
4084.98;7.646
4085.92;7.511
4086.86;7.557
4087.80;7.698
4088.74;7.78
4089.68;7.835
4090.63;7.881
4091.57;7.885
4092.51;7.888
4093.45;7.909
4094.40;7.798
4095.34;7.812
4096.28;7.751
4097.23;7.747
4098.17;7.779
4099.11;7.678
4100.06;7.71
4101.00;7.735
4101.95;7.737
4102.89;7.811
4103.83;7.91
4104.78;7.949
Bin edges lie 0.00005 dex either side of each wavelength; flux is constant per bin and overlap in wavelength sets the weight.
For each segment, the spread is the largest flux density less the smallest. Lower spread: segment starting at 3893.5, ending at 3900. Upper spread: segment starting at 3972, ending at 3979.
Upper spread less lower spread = 0.43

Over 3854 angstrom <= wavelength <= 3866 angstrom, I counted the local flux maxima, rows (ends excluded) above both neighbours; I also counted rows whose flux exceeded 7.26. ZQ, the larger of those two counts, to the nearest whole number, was 13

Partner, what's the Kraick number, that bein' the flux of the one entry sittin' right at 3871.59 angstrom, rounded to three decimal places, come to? 8.065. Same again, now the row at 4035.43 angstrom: 6.770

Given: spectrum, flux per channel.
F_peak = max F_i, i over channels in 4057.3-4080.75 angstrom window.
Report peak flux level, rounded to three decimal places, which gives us 7.521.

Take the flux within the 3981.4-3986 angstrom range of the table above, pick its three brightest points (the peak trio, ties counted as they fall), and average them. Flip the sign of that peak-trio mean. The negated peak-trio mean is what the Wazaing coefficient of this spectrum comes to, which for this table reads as -7.74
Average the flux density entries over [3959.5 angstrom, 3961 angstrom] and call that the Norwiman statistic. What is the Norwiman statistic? 7.32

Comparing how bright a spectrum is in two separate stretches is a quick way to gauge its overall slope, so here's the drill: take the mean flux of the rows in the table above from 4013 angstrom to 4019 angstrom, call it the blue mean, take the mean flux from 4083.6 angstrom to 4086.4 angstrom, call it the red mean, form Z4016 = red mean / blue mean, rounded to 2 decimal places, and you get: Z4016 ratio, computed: 1.00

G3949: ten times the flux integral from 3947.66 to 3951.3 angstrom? 278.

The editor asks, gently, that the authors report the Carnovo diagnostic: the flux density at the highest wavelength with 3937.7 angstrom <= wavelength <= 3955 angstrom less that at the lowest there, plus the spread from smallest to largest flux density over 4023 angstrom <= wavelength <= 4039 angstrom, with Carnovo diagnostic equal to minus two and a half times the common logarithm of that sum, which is -0.5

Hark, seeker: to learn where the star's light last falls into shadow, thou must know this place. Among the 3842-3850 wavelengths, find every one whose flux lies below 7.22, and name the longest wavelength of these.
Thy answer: 3844.94 angstrom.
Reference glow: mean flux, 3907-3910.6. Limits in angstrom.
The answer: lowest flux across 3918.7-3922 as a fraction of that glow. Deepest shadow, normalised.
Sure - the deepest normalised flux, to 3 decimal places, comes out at 0.951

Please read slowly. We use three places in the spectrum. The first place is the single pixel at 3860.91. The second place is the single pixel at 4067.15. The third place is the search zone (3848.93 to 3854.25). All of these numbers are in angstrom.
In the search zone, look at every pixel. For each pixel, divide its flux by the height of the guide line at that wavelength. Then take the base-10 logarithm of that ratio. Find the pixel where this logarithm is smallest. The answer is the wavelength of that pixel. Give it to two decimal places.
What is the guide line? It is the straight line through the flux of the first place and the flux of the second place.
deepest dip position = 3853.81 angstrom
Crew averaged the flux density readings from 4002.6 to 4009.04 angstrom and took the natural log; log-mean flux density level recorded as 1.99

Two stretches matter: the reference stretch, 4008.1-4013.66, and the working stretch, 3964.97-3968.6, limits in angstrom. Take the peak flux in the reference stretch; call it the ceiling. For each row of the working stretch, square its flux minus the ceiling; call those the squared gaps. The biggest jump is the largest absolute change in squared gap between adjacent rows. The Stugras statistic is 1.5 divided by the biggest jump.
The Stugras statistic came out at 2.6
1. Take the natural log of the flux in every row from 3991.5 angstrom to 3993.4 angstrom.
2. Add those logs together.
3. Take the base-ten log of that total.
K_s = 0.60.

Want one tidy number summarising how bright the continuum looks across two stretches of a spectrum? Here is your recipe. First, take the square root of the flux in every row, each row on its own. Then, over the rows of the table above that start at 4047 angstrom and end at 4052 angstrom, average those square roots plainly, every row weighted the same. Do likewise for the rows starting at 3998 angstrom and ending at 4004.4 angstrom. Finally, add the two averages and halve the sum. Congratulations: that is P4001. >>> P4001 2.67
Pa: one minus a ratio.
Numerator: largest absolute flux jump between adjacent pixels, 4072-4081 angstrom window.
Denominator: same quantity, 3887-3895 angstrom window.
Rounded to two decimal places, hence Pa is -0.18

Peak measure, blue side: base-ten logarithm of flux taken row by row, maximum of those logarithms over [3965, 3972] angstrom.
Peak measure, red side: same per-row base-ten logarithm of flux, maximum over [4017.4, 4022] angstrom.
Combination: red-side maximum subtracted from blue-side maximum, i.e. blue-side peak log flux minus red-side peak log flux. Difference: -0.068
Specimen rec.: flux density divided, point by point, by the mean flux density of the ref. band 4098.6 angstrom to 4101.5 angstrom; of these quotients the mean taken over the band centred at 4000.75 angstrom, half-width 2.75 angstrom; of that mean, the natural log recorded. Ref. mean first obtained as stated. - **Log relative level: -0.039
